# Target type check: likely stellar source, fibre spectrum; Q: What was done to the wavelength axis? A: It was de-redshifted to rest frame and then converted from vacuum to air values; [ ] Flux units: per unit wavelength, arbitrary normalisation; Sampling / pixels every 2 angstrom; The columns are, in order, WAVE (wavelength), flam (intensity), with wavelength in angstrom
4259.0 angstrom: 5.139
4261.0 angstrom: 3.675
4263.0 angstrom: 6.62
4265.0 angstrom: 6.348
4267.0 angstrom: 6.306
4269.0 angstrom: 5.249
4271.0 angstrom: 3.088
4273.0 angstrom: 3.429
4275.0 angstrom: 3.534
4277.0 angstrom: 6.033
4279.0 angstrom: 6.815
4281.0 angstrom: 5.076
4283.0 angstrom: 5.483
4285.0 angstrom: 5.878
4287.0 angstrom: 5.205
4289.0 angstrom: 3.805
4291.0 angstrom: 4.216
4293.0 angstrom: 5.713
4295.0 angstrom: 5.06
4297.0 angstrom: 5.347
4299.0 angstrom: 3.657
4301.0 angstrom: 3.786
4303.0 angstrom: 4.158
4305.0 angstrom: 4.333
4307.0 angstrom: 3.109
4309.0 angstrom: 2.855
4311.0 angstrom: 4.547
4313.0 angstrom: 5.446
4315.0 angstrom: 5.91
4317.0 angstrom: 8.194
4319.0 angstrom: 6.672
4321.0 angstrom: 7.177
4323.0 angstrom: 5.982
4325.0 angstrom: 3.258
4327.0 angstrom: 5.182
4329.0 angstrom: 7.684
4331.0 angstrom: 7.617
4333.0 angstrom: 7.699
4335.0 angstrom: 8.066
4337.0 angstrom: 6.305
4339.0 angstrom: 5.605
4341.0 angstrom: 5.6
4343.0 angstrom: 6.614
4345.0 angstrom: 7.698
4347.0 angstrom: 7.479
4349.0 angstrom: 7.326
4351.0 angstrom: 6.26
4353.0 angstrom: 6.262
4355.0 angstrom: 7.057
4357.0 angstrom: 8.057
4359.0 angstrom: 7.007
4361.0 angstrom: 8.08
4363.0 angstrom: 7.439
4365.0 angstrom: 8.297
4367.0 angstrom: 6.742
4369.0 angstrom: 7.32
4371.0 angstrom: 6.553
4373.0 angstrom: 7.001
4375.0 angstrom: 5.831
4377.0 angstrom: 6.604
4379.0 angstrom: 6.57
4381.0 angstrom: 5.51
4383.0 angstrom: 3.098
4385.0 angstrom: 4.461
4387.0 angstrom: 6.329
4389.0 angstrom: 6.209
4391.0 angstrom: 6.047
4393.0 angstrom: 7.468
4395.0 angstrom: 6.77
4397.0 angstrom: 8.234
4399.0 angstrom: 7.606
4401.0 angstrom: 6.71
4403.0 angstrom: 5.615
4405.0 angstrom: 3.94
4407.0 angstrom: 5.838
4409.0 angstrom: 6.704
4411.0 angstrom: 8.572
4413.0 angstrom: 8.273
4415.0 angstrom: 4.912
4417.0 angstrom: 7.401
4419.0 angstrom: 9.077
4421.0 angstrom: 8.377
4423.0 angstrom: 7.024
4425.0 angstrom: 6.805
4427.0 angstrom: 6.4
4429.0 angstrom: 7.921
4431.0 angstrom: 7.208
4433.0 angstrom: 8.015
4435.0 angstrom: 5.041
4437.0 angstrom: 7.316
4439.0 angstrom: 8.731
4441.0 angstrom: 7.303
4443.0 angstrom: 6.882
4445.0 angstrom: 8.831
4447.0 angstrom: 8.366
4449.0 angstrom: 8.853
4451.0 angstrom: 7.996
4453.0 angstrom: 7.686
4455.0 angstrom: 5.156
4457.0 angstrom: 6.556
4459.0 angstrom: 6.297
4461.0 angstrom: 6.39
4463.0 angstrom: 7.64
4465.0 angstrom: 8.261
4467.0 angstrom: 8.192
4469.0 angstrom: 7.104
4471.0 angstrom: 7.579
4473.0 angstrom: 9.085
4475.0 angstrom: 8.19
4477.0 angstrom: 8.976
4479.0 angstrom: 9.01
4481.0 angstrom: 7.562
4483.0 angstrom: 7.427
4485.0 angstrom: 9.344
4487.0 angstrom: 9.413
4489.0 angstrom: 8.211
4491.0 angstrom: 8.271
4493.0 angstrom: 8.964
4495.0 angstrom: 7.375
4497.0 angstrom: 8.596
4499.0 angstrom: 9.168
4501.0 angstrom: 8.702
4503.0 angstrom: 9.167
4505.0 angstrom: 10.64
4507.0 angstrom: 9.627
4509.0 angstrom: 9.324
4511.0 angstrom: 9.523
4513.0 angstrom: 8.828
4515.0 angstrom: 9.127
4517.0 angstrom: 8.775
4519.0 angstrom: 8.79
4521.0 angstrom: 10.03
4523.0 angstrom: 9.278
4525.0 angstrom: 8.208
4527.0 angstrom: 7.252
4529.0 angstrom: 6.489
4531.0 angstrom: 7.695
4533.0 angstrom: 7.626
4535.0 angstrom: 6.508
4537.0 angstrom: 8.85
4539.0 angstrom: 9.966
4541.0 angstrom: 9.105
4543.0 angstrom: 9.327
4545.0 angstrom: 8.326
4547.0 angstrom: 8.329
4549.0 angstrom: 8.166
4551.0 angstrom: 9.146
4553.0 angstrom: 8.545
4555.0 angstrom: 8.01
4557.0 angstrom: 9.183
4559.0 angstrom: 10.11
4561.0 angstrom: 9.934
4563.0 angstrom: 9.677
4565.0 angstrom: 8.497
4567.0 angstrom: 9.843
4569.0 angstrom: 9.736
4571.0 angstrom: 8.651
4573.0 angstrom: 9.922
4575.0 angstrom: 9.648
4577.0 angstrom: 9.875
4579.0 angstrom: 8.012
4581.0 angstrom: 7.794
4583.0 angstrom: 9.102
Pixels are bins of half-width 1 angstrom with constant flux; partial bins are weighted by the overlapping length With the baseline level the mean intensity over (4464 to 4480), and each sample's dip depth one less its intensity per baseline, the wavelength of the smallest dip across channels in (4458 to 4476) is 4473.0 angstrom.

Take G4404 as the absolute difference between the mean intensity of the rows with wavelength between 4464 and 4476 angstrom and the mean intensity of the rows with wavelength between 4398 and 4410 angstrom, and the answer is 2.0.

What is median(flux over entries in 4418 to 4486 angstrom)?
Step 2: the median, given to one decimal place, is 7.7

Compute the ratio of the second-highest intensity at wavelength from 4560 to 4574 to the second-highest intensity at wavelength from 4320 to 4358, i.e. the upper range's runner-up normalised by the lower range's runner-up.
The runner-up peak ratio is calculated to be 1.23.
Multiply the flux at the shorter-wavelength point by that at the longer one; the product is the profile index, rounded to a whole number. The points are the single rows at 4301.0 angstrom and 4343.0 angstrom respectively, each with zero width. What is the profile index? 25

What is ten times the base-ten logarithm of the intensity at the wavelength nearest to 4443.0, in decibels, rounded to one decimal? 8.4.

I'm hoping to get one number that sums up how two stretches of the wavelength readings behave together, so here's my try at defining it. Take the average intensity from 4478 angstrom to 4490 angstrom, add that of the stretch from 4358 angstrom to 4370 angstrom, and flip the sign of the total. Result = -16.0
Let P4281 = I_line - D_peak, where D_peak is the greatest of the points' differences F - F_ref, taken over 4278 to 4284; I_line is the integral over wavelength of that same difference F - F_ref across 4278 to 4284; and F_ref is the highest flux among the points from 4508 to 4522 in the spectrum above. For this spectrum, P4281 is -22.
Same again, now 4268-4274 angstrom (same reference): -32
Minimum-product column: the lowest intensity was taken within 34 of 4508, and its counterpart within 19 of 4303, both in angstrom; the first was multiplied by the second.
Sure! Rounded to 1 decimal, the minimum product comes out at 18.5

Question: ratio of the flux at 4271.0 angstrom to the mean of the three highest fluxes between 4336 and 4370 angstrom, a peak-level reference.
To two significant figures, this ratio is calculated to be 0.38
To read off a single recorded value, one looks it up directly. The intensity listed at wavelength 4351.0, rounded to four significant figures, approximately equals 6.260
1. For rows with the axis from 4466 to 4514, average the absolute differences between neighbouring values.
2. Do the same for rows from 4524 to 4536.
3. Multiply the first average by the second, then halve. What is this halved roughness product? 0.33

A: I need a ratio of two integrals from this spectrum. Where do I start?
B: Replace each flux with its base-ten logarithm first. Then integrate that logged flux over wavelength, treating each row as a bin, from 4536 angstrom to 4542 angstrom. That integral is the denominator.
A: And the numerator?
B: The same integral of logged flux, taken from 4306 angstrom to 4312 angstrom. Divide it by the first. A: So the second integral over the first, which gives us 0.55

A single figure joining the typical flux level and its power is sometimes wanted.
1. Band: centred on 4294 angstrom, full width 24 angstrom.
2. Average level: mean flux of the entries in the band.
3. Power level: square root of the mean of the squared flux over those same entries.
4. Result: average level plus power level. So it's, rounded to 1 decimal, 9.5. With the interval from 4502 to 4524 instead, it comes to 18.8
